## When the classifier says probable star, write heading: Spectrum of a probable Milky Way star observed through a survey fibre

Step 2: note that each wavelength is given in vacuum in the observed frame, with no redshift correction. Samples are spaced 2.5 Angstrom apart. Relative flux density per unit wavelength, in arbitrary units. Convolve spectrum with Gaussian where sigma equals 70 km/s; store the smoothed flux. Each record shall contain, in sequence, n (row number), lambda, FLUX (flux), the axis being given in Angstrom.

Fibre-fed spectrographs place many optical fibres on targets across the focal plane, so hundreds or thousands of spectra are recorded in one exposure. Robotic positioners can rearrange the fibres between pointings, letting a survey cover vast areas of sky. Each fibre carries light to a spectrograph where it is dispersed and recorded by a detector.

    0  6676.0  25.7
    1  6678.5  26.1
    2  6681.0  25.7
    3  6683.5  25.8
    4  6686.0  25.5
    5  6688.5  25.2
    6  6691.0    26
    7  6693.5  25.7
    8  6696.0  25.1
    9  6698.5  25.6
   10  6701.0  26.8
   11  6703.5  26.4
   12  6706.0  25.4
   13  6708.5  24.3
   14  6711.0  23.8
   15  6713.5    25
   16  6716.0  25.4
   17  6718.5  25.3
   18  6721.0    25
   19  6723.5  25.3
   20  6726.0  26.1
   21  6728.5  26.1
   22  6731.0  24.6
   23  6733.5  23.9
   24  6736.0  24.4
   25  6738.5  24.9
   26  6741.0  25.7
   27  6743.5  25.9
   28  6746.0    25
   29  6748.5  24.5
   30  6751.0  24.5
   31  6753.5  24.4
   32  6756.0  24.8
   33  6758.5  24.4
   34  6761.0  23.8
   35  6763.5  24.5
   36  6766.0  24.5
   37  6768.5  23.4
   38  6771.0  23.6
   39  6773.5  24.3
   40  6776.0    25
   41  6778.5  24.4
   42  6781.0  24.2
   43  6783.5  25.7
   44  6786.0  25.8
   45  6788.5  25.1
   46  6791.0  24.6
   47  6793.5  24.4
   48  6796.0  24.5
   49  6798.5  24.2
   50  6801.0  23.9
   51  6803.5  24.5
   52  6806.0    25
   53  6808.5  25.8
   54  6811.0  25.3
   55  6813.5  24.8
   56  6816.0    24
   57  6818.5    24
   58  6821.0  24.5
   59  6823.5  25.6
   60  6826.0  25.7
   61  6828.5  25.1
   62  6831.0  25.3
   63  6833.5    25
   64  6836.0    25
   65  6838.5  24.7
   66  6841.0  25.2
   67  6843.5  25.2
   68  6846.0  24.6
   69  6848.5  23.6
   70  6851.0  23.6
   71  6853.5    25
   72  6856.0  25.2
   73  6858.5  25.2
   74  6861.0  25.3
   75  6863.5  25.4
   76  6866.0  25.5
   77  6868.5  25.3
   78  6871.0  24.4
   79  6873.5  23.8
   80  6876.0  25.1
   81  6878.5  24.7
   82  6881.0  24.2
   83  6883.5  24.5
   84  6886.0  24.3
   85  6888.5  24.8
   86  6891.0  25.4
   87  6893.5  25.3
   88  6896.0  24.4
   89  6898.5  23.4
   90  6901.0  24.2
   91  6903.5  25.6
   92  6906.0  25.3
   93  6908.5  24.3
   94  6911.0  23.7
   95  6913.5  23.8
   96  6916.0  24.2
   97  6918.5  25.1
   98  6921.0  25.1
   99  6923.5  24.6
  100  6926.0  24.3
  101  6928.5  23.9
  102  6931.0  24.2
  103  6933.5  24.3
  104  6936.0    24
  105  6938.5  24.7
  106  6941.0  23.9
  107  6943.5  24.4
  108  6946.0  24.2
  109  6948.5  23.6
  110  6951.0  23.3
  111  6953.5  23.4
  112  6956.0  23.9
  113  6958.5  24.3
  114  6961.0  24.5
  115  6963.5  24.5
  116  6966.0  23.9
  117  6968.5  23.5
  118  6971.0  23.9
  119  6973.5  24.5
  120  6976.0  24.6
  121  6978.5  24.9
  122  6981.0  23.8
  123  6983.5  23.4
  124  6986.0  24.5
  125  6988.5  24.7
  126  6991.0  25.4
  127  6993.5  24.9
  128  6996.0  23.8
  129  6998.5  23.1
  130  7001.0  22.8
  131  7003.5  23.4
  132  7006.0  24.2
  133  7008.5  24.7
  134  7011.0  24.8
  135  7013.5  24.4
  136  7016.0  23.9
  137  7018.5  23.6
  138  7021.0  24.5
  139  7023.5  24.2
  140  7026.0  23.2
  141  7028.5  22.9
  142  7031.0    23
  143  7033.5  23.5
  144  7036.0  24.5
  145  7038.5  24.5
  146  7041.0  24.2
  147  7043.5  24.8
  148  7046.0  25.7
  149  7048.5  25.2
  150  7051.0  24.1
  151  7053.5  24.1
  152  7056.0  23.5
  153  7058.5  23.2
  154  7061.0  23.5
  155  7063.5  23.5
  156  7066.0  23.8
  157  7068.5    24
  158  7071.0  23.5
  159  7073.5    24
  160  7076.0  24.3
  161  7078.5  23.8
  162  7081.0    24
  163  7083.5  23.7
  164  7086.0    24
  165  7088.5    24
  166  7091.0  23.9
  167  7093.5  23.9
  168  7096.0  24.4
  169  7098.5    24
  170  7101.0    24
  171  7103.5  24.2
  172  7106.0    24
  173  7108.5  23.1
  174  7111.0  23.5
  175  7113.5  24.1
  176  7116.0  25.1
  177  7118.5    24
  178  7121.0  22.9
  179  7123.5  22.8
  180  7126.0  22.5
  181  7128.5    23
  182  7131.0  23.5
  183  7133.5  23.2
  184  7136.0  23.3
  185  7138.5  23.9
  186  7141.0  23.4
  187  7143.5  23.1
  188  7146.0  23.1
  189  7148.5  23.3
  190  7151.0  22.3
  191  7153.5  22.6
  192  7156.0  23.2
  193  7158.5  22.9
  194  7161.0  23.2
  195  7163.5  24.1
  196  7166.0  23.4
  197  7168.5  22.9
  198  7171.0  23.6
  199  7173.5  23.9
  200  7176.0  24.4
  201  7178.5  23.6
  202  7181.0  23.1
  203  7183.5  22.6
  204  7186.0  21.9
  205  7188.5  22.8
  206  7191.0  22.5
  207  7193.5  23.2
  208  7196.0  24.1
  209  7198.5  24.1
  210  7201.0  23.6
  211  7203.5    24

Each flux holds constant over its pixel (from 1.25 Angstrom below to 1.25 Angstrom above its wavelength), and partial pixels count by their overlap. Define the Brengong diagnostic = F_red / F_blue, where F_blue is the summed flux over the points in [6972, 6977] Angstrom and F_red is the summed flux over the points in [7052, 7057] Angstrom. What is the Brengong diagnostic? 0.97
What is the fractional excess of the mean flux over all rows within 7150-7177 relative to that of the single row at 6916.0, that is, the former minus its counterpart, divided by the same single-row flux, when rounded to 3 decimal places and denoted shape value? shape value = -0.036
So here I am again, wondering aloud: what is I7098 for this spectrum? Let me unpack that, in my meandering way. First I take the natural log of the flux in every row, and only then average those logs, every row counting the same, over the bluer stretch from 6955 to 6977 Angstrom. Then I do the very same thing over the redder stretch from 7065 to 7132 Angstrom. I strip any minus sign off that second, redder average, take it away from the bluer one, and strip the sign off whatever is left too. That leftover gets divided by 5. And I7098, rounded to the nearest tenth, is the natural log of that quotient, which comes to -5.7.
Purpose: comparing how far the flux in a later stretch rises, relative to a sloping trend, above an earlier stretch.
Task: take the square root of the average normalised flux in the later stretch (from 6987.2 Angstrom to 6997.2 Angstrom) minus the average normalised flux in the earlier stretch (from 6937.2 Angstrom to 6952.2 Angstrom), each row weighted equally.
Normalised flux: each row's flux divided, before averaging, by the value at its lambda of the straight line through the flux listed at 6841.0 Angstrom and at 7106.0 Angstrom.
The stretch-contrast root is 0.191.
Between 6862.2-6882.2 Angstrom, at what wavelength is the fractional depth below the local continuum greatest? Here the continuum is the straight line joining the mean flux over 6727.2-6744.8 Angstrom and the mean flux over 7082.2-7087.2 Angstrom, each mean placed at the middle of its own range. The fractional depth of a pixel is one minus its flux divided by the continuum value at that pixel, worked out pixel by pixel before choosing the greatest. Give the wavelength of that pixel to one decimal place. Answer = 6873.5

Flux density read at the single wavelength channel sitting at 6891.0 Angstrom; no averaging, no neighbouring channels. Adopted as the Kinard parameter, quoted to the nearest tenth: 25.4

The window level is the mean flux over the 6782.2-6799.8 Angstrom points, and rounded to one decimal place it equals 24.9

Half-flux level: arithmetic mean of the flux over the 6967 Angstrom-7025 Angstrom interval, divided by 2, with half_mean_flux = 12.1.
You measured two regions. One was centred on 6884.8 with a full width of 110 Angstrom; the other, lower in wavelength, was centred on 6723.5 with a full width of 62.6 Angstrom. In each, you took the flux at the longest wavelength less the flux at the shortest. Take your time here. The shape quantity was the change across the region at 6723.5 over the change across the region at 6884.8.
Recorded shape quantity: 2.2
